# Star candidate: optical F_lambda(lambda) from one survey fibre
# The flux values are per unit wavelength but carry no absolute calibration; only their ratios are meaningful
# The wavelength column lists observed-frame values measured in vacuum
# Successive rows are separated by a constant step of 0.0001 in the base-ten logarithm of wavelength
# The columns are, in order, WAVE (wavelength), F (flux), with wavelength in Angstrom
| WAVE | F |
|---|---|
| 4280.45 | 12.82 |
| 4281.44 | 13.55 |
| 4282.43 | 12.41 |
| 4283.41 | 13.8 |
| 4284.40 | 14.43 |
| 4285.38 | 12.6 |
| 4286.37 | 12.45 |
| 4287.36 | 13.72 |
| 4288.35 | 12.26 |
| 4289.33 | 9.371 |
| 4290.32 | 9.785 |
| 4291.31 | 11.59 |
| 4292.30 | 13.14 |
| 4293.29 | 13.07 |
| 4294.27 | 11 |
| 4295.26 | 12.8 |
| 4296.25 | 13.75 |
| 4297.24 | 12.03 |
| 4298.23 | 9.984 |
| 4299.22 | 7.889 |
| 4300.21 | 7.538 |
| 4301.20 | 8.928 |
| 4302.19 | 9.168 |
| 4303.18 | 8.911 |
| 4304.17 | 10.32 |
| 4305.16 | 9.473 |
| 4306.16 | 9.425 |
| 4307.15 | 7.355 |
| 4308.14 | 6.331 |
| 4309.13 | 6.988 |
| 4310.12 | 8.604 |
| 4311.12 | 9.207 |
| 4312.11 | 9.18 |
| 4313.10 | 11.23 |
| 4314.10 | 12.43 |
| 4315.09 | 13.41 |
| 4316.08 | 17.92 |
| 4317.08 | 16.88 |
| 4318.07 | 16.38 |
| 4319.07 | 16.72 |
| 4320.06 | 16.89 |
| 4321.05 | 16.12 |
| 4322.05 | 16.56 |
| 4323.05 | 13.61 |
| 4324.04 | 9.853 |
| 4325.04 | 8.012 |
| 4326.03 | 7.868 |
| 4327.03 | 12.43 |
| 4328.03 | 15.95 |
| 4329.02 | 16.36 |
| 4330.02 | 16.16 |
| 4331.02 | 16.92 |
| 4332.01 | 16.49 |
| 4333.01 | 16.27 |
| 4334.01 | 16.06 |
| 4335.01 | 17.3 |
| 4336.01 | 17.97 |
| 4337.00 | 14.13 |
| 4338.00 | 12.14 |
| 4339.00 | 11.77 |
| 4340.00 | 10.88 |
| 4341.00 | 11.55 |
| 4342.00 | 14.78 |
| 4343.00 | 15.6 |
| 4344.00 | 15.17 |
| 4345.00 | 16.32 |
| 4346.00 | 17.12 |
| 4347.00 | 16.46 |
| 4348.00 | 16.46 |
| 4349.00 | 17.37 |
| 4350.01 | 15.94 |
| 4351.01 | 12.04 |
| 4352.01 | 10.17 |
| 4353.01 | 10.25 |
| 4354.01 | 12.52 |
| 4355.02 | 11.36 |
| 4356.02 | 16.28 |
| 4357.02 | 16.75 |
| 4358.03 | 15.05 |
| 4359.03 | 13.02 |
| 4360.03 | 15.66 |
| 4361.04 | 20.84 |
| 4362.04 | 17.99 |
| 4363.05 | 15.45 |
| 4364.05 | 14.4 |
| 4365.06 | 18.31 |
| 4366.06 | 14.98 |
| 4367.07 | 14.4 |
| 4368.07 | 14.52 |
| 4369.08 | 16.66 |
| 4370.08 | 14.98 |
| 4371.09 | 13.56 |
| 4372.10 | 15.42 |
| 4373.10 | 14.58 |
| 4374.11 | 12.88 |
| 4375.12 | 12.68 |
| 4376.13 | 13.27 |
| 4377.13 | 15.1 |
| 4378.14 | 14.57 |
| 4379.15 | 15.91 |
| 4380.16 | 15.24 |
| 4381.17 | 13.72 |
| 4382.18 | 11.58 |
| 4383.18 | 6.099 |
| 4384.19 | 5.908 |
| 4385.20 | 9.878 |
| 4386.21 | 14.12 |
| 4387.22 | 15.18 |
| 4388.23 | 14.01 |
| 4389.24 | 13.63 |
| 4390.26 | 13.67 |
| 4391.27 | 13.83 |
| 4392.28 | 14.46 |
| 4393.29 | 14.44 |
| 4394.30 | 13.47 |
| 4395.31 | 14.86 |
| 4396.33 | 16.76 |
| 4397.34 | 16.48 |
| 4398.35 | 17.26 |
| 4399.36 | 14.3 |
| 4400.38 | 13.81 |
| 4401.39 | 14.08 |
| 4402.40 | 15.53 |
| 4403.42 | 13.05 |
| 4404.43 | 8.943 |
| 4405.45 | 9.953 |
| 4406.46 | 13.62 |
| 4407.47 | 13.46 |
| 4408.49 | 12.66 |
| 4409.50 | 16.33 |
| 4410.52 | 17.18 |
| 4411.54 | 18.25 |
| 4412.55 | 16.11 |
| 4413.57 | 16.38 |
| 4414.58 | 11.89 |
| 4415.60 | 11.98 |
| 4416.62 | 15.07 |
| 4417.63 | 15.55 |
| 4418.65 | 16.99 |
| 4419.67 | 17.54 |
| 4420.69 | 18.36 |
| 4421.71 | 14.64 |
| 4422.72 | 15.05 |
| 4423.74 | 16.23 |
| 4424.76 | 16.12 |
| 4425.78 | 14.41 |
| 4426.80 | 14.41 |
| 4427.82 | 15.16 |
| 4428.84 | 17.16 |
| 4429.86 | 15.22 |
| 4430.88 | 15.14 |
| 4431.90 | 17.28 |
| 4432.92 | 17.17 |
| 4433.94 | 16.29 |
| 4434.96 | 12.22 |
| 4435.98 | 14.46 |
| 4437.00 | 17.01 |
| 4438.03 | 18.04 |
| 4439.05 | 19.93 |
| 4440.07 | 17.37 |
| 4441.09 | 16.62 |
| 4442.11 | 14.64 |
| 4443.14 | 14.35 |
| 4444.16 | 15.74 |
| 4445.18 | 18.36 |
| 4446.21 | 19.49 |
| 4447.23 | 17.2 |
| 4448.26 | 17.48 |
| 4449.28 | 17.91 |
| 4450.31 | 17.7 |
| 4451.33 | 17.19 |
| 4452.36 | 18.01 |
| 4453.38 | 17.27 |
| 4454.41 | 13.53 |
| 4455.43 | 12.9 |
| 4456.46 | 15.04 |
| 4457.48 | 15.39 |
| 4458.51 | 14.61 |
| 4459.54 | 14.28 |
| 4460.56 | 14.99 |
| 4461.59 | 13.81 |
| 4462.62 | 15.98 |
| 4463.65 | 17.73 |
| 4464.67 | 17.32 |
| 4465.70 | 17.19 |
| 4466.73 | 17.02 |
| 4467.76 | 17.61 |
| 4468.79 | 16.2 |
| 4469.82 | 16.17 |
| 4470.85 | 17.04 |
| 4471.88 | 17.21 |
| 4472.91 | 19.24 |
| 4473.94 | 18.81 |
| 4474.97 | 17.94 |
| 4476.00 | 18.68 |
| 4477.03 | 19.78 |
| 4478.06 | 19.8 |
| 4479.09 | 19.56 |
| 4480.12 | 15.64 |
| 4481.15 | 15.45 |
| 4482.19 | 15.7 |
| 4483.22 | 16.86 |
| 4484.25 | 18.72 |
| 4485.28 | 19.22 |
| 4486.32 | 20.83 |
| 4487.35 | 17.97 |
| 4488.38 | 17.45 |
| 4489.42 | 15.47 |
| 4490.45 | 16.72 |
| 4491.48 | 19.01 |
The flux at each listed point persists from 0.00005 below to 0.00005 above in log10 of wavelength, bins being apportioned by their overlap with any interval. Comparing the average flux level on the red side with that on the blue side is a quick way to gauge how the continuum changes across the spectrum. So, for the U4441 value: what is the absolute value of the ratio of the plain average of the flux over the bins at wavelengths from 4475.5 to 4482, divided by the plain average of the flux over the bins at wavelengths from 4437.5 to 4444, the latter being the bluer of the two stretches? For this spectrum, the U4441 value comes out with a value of 1.08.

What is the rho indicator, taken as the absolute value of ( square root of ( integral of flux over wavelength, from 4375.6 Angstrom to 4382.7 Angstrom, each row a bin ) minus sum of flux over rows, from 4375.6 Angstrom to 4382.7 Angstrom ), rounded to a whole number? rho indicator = 89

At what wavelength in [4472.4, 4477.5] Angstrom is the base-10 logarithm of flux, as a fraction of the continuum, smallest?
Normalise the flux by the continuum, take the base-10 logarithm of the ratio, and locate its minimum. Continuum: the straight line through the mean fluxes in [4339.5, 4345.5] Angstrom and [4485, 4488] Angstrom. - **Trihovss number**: 4474.97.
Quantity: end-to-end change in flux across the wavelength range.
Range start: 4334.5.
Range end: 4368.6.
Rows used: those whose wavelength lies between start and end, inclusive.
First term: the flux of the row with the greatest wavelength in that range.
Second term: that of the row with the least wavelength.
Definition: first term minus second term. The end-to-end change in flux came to -3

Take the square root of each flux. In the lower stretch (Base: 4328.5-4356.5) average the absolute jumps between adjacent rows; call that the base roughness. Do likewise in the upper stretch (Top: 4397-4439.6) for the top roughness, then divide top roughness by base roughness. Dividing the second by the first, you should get 1.2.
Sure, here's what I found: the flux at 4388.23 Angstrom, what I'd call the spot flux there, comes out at 14.01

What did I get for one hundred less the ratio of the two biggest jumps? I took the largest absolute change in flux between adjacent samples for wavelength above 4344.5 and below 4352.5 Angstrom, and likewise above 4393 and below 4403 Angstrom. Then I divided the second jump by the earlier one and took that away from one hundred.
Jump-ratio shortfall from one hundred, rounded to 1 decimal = 99.2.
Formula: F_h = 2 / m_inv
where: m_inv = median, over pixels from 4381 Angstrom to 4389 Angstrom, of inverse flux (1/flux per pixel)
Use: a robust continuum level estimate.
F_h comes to 25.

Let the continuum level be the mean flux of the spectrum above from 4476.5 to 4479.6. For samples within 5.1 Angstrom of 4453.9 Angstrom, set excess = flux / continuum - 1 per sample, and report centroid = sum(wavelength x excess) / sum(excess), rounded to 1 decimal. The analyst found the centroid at 4454.9 Angstrom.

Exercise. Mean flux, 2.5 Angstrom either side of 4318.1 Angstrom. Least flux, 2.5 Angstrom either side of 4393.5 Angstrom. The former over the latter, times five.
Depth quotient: 6.3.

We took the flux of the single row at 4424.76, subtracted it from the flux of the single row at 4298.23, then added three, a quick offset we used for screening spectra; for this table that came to -3.1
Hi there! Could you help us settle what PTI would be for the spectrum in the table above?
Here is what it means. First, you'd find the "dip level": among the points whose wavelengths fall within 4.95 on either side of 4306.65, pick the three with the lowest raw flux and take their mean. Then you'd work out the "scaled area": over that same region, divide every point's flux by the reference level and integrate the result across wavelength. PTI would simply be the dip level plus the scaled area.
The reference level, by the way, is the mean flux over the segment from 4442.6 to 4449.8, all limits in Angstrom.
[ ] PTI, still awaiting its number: 12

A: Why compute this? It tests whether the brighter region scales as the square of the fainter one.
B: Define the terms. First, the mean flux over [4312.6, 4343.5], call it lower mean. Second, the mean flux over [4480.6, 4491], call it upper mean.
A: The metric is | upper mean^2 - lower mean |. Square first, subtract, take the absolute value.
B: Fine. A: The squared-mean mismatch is 290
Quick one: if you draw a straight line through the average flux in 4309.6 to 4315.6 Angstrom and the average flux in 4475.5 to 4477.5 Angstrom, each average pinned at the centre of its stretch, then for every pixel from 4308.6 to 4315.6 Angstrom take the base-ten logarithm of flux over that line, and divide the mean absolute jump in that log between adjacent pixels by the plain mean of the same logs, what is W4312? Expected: -1.5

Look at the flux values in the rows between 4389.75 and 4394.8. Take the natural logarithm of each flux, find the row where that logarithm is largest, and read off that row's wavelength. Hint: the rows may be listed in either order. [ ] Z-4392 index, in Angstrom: 4392.28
